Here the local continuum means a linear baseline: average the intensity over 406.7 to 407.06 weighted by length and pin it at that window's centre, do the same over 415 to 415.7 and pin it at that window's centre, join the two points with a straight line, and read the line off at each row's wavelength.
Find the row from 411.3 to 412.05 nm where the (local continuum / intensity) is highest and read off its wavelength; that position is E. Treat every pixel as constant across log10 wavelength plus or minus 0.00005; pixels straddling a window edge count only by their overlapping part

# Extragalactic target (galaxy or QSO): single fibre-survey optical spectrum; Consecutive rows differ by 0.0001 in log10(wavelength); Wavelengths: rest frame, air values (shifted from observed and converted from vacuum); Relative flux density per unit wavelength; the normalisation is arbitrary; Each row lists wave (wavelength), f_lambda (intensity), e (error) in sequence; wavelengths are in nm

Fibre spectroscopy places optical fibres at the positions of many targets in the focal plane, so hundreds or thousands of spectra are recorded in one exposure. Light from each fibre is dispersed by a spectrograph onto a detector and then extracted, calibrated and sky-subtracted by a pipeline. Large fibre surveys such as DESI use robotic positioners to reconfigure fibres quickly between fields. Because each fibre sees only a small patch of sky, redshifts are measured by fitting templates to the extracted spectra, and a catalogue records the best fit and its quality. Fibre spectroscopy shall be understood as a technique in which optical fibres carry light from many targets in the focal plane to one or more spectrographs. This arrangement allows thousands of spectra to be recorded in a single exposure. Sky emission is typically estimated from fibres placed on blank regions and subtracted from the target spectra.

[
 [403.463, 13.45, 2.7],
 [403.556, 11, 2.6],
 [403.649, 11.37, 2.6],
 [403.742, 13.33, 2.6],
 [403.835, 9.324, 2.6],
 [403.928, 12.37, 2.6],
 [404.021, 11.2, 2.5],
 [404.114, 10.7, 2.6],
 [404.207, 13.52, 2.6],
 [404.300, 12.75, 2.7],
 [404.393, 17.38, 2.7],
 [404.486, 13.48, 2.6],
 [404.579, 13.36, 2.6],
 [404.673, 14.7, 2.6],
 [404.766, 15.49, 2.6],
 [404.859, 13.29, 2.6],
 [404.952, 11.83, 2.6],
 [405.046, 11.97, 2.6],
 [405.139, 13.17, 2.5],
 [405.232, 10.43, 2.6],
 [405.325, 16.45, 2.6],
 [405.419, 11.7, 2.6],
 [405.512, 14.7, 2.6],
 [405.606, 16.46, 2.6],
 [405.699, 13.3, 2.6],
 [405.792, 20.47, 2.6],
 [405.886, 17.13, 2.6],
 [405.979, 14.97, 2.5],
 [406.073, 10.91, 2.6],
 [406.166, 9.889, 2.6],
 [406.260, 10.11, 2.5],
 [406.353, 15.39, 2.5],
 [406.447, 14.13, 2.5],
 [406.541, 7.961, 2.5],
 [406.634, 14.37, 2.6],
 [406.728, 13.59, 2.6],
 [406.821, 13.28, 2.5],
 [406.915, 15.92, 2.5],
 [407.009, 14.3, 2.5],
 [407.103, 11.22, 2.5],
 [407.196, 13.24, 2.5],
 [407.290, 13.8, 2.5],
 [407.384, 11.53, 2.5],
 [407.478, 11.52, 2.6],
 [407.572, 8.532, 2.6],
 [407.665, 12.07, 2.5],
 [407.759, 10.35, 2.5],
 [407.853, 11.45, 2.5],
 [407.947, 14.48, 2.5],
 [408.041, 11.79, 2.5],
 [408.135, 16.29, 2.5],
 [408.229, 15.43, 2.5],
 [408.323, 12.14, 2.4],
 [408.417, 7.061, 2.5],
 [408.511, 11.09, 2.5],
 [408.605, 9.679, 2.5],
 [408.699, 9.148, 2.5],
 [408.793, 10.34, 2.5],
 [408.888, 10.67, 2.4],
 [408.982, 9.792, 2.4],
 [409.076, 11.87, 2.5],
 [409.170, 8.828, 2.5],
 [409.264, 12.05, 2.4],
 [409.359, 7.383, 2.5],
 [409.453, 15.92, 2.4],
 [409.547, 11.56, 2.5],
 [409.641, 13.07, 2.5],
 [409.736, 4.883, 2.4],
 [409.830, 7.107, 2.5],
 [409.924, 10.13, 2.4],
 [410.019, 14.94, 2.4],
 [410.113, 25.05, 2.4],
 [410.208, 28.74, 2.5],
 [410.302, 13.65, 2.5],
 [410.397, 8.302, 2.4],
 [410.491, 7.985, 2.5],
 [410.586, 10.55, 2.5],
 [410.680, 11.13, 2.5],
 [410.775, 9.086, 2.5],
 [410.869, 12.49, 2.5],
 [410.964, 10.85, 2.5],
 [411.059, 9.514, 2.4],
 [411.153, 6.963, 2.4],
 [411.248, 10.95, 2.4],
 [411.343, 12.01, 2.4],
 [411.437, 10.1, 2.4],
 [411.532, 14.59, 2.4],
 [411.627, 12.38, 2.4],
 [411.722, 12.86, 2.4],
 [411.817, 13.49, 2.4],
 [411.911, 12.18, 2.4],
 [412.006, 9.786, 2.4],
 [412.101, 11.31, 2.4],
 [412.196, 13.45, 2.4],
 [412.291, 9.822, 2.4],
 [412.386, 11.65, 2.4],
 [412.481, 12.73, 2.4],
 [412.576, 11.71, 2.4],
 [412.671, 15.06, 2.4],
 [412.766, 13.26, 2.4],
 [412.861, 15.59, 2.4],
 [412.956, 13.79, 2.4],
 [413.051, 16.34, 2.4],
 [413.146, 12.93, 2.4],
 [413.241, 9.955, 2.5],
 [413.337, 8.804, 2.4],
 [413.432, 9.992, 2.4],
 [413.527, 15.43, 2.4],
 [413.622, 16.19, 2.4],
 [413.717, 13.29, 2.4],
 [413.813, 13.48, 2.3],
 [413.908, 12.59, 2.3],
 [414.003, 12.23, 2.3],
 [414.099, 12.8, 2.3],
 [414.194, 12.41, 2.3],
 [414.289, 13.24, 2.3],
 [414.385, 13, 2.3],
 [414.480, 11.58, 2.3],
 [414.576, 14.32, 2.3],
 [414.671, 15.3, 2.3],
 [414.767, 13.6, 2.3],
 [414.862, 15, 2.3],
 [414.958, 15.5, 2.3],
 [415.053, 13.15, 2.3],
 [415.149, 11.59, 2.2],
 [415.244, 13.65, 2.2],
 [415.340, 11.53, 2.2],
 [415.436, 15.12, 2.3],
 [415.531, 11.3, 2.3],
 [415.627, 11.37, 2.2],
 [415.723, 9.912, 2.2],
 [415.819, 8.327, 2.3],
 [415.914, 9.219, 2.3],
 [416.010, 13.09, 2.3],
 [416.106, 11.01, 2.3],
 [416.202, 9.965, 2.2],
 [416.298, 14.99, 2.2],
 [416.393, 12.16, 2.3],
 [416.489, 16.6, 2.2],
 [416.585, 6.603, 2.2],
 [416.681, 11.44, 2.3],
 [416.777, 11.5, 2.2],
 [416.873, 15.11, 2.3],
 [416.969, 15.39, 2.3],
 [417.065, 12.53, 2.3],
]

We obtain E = 412.006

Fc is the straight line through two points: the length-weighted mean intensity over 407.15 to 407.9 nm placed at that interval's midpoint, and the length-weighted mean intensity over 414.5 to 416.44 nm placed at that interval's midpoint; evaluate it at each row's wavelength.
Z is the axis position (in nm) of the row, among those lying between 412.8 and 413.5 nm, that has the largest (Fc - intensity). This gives 413.337 nm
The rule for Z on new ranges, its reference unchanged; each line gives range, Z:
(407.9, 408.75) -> 408.417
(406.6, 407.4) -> 407.103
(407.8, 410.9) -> 409.736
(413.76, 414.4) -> 414.003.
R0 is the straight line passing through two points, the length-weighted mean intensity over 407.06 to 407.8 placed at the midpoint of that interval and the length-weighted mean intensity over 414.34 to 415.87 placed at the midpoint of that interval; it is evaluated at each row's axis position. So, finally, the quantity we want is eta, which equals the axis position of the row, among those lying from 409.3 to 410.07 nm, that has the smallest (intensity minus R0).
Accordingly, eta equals 409.736 nm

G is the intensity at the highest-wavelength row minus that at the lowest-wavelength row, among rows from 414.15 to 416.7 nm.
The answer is -1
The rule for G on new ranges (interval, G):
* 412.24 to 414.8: 4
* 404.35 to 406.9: -4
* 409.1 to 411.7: 4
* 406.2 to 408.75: -1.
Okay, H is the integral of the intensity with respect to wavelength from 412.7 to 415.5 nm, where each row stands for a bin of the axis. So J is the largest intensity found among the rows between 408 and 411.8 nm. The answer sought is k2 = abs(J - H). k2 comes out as 9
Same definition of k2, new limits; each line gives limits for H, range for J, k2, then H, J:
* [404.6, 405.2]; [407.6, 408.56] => 8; 8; 16.29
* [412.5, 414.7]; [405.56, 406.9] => 8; 29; 20.47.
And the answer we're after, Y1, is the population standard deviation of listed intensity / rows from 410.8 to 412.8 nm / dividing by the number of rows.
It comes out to 1.8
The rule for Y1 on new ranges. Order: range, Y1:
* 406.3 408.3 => 2.2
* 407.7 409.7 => 2.5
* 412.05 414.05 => 2.1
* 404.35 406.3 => 2.7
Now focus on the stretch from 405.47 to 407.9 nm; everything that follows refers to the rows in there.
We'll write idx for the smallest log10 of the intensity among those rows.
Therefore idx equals 0.90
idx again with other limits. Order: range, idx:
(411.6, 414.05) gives 0.94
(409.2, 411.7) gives 0.69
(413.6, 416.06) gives 0.92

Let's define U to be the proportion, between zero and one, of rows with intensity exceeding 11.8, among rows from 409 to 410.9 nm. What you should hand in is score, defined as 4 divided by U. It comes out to 8.9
